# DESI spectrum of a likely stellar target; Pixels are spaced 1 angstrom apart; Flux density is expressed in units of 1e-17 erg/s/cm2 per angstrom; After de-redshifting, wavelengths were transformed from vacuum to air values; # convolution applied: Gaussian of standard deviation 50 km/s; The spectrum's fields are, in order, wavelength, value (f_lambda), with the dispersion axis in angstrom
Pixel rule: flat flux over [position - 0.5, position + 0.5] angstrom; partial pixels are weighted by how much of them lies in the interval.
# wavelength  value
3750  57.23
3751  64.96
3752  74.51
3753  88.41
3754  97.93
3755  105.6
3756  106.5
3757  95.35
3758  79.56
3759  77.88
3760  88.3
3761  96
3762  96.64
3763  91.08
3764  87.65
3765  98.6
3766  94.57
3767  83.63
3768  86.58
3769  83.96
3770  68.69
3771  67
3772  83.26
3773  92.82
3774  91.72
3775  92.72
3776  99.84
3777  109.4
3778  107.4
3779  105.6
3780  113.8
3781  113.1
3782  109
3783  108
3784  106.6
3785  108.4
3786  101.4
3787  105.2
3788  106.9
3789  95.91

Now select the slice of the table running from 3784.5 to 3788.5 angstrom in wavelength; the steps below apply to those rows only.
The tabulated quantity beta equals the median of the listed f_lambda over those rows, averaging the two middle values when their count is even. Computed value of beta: 106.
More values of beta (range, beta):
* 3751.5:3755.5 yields 93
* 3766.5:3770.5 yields 84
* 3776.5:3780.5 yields 108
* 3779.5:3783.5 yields 111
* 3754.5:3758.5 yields 100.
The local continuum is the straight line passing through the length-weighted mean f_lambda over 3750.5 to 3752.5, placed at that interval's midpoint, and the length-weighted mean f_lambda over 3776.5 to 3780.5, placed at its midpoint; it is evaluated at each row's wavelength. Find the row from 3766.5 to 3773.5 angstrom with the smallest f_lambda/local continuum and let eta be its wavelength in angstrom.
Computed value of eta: 3771 angstrom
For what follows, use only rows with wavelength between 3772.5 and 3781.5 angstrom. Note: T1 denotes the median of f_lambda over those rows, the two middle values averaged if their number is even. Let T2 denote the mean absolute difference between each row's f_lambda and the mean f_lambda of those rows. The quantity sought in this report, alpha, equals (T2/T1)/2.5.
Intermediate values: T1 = 106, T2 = 7.7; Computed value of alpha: 0.029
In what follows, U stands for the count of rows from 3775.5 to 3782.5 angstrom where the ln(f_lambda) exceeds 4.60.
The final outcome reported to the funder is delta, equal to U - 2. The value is 5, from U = 7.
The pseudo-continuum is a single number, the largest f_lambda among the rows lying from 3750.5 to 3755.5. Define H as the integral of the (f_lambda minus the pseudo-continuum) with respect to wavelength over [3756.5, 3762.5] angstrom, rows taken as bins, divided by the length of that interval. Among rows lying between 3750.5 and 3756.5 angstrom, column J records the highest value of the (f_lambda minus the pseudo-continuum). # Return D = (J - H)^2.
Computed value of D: 308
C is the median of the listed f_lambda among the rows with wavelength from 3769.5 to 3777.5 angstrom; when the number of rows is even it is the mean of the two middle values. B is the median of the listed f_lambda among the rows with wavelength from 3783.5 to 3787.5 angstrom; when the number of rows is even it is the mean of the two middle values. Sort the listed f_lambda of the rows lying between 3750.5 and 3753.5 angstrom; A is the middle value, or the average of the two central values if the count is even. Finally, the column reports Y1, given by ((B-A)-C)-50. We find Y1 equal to -111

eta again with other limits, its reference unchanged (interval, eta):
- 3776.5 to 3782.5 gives 3782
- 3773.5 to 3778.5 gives 3775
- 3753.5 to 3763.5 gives 3759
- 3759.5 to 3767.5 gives 3767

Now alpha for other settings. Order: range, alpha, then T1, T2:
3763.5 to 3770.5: 0.030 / 87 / 6.4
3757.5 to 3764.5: 0.025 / 88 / 5.5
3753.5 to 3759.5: 0.042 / 97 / 10.1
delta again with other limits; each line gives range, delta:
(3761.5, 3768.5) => -2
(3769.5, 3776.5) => -1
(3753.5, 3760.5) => 0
